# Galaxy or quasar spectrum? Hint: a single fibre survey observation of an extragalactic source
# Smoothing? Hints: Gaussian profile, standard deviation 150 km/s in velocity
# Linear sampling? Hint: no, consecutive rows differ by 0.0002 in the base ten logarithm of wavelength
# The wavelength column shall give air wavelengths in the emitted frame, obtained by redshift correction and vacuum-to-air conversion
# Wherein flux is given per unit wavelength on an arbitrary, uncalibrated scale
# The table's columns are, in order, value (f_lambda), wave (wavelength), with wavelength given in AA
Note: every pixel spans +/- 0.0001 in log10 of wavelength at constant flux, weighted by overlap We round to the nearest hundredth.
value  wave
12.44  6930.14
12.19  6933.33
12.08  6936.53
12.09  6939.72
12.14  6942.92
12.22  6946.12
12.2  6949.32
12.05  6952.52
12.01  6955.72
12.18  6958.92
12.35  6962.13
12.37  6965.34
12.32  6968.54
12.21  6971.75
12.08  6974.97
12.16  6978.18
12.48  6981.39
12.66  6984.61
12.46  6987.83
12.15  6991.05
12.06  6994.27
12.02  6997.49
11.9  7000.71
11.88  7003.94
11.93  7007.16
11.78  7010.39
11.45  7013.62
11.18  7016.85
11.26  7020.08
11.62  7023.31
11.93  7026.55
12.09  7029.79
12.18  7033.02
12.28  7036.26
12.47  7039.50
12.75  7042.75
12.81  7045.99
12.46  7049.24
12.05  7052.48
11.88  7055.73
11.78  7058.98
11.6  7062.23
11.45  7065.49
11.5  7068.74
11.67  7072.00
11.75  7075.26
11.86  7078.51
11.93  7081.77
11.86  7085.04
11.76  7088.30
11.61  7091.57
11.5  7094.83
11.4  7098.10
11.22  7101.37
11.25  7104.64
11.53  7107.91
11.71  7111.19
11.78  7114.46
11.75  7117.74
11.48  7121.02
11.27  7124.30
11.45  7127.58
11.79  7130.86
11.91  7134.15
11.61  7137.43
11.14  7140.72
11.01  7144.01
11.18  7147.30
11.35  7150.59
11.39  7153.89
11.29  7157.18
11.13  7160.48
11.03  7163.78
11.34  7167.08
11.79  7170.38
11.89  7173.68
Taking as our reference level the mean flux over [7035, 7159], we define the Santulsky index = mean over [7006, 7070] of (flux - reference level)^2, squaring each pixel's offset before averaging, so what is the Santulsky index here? 0.26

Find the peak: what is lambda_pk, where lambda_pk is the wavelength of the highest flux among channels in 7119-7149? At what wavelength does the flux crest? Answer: 7134.15 AA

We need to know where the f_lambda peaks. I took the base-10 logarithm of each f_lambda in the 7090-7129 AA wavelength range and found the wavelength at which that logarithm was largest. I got 7114.46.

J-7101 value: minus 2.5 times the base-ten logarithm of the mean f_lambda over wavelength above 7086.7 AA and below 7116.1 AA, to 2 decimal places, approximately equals -2.65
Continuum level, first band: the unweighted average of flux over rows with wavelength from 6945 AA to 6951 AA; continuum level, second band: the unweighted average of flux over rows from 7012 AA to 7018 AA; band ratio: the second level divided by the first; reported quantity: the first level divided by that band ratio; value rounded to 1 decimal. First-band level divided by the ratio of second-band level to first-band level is 13.2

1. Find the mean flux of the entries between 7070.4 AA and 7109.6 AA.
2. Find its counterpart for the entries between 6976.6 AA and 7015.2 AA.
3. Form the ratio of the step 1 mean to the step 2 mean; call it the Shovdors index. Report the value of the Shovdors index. 0.961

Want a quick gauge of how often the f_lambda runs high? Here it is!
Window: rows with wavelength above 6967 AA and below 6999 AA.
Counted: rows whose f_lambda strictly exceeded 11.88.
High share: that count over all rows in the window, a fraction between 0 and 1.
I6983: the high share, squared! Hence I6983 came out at 1.0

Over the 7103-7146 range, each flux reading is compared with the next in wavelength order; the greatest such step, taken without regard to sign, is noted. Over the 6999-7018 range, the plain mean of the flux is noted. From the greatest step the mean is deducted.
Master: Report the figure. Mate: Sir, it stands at -11.2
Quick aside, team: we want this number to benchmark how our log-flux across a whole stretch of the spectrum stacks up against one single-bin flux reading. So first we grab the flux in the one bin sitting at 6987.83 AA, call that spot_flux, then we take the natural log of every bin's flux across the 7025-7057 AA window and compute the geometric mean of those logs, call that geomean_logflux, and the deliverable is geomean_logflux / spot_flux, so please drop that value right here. 0.201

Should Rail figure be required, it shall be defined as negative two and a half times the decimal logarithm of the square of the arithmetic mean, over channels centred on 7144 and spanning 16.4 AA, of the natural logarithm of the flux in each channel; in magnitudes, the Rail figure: -1.92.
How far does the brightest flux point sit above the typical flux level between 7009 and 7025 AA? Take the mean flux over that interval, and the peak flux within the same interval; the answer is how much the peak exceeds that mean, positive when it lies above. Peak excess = 0.32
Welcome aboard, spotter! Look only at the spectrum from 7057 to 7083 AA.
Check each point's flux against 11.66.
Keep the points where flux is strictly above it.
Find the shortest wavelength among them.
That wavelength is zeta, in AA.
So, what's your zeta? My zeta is 7058.98 AA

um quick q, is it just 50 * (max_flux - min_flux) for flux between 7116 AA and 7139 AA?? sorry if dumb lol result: 32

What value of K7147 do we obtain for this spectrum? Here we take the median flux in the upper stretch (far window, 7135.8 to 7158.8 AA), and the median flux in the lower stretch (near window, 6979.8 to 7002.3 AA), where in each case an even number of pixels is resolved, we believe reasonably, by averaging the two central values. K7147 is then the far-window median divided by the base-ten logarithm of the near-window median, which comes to 10.41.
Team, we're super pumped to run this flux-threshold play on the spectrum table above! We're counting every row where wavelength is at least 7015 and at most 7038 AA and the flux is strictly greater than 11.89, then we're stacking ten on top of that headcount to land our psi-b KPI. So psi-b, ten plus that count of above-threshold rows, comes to 14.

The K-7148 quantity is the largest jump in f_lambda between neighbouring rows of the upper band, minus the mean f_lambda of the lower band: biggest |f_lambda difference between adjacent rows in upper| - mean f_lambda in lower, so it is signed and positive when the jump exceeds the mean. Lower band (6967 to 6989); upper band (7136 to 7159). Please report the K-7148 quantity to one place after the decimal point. -11.9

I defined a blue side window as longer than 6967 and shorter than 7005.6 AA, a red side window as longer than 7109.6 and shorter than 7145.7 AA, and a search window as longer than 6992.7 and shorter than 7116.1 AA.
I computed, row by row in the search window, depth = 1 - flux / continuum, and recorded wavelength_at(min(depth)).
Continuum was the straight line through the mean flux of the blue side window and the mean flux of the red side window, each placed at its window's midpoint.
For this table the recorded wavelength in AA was 7045.99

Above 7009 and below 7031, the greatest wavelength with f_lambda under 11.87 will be 7023.31 AA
